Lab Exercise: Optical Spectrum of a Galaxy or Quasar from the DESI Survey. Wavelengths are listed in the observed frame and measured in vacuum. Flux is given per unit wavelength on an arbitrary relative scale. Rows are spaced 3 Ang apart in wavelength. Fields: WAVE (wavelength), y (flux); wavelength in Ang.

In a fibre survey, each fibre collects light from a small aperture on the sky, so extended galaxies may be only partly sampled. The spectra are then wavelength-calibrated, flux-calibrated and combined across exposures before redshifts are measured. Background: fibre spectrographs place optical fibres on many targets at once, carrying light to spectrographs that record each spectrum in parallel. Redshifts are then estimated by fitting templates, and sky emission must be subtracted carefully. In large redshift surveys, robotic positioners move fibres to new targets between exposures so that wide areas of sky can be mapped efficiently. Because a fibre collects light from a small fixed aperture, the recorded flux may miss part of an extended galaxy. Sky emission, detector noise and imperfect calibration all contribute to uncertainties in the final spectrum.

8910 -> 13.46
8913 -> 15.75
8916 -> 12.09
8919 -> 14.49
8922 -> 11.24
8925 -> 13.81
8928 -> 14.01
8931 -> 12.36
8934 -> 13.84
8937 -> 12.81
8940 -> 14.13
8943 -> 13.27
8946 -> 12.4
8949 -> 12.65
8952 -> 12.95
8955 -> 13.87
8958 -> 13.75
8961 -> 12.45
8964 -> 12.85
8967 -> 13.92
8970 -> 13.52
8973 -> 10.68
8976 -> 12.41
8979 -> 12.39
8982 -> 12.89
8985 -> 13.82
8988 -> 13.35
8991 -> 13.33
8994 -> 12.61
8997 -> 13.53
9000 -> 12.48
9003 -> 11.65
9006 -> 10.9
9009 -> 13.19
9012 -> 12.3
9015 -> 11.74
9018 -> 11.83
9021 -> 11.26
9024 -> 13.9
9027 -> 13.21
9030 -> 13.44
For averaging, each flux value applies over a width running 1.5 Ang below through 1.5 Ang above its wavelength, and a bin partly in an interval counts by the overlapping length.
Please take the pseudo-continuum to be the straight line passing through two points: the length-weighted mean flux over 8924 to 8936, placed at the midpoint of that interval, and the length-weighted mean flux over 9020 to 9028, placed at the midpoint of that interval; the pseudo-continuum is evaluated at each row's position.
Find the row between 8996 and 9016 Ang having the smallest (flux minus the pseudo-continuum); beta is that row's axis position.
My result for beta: 9006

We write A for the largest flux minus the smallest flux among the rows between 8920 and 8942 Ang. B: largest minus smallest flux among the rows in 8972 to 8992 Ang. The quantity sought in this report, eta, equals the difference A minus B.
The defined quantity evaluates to -0.25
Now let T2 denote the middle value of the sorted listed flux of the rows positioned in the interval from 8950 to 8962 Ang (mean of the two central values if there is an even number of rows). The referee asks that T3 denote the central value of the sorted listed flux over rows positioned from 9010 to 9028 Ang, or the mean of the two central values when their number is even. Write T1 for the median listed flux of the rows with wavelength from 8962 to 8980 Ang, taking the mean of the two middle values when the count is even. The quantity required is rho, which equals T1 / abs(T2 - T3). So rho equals 10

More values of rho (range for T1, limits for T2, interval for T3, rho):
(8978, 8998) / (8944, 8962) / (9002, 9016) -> 13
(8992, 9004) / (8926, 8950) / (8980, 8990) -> 40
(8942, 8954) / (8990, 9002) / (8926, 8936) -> 15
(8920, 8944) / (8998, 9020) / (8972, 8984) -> 24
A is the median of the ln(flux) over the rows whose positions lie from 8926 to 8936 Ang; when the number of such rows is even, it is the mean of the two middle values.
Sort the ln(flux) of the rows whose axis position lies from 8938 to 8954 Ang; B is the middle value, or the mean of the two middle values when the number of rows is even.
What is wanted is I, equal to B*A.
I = 6.73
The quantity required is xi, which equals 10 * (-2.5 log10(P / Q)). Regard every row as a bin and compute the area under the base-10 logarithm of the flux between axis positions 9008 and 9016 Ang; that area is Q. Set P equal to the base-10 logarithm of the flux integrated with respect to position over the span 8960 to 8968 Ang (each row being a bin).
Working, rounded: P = 8.9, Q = 8.7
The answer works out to -0.2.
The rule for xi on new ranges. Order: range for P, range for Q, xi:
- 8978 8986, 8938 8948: 2.5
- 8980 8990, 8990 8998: -2.5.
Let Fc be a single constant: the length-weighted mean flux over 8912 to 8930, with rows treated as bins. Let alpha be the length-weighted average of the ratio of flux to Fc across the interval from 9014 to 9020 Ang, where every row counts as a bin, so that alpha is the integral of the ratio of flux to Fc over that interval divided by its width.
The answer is 0.872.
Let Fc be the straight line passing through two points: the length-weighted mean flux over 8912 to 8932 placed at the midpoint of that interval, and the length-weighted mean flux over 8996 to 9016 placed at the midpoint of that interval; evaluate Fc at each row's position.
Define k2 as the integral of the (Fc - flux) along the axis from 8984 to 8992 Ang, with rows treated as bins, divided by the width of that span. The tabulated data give -1.01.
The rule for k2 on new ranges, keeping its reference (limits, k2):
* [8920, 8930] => 0.26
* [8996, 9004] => -0.23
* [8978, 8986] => -0.47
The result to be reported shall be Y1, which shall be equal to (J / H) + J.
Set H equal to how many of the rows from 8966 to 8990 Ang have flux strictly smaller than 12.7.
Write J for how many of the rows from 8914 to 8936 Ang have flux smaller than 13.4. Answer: 4.0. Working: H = 3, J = 3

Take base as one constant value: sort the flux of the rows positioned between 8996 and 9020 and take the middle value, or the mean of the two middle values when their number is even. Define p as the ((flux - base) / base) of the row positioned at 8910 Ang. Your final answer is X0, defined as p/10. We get 0.012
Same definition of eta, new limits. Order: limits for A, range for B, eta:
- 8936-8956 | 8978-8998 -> 0.30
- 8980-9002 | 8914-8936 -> -1.91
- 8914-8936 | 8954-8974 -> 0.01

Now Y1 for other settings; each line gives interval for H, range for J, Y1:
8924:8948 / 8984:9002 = 6.0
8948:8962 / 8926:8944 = 4.5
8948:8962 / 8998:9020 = 10.5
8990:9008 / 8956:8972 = 2.5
